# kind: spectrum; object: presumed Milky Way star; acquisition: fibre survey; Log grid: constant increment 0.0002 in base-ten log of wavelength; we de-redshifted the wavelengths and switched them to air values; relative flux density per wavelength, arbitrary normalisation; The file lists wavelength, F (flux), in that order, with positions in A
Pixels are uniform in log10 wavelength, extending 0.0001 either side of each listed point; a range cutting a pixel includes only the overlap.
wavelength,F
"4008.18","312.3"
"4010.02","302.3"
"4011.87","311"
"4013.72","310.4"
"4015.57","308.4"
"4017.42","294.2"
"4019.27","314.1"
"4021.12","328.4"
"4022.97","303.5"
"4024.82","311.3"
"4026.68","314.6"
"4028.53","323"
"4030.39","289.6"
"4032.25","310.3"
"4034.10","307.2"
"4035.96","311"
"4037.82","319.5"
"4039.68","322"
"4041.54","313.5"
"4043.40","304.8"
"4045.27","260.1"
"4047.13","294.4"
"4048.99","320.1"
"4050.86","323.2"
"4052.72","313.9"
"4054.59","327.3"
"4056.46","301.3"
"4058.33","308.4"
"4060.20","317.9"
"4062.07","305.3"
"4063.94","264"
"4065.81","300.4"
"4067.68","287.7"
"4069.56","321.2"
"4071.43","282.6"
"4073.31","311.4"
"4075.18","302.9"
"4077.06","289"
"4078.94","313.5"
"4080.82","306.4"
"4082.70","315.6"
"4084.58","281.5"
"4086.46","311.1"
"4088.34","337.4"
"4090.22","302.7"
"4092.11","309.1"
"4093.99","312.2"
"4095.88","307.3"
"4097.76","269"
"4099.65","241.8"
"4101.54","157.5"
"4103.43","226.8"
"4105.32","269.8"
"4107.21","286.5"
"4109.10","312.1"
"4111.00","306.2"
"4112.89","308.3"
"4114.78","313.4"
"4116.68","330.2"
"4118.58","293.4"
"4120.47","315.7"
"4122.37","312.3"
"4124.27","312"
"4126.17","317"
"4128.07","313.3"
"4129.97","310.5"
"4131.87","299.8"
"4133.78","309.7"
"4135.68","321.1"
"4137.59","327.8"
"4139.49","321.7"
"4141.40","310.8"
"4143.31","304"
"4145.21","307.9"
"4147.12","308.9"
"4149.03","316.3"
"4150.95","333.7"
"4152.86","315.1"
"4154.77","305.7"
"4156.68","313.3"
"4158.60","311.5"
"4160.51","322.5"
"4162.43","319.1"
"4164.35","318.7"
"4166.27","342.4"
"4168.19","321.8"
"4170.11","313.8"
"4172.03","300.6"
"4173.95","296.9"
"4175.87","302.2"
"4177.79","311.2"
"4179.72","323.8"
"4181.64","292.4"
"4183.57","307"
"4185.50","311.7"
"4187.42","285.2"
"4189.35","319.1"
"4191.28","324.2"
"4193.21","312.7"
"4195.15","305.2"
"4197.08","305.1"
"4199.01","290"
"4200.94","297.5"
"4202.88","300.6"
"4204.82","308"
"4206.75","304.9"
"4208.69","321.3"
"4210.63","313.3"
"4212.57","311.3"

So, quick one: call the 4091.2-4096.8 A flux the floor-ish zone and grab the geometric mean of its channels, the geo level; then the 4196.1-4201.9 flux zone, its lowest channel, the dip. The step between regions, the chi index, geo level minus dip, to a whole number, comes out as 20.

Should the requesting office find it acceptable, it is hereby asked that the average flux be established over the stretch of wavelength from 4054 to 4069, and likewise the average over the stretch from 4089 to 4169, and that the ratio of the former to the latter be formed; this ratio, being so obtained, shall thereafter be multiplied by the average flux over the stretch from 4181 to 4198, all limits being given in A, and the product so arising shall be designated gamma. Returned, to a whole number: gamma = 305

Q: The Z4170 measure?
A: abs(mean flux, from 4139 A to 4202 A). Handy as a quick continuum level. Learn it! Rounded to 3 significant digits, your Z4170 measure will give 311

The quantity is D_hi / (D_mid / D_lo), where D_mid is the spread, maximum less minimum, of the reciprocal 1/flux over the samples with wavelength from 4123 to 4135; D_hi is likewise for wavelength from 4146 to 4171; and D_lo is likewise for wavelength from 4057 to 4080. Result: 0.0013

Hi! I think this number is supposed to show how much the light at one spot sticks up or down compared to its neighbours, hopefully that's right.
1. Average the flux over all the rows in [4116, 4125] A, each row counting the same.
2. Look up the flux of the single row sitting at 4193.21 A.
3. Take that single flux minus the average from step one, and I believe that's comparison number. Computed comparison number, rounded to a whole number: 0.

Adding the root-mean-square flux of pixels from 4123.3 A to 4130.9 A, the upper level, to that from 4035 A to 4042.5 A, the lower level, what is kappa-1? 630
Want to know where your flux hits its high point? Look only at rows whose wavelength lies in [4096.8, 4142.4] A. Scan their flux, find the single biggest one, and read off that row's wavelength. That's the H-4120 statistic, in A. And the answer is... 4116.68 A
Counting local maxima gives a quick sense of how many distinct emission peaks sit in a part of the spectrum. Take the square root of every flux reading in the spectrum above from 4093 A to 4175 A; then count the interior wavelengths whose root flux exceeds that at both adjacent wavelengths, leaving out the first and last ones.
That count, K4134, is 9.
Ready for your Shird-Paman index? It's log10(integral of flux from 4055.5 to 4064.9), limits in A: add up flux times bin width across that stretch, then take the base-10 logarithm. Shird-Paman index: 3.45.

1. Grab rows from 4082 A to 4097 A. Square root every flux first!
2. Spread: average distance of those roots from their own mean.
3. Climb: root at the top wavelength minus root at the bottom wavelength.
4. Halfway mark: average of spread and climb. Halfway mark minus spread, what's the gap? -0.25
